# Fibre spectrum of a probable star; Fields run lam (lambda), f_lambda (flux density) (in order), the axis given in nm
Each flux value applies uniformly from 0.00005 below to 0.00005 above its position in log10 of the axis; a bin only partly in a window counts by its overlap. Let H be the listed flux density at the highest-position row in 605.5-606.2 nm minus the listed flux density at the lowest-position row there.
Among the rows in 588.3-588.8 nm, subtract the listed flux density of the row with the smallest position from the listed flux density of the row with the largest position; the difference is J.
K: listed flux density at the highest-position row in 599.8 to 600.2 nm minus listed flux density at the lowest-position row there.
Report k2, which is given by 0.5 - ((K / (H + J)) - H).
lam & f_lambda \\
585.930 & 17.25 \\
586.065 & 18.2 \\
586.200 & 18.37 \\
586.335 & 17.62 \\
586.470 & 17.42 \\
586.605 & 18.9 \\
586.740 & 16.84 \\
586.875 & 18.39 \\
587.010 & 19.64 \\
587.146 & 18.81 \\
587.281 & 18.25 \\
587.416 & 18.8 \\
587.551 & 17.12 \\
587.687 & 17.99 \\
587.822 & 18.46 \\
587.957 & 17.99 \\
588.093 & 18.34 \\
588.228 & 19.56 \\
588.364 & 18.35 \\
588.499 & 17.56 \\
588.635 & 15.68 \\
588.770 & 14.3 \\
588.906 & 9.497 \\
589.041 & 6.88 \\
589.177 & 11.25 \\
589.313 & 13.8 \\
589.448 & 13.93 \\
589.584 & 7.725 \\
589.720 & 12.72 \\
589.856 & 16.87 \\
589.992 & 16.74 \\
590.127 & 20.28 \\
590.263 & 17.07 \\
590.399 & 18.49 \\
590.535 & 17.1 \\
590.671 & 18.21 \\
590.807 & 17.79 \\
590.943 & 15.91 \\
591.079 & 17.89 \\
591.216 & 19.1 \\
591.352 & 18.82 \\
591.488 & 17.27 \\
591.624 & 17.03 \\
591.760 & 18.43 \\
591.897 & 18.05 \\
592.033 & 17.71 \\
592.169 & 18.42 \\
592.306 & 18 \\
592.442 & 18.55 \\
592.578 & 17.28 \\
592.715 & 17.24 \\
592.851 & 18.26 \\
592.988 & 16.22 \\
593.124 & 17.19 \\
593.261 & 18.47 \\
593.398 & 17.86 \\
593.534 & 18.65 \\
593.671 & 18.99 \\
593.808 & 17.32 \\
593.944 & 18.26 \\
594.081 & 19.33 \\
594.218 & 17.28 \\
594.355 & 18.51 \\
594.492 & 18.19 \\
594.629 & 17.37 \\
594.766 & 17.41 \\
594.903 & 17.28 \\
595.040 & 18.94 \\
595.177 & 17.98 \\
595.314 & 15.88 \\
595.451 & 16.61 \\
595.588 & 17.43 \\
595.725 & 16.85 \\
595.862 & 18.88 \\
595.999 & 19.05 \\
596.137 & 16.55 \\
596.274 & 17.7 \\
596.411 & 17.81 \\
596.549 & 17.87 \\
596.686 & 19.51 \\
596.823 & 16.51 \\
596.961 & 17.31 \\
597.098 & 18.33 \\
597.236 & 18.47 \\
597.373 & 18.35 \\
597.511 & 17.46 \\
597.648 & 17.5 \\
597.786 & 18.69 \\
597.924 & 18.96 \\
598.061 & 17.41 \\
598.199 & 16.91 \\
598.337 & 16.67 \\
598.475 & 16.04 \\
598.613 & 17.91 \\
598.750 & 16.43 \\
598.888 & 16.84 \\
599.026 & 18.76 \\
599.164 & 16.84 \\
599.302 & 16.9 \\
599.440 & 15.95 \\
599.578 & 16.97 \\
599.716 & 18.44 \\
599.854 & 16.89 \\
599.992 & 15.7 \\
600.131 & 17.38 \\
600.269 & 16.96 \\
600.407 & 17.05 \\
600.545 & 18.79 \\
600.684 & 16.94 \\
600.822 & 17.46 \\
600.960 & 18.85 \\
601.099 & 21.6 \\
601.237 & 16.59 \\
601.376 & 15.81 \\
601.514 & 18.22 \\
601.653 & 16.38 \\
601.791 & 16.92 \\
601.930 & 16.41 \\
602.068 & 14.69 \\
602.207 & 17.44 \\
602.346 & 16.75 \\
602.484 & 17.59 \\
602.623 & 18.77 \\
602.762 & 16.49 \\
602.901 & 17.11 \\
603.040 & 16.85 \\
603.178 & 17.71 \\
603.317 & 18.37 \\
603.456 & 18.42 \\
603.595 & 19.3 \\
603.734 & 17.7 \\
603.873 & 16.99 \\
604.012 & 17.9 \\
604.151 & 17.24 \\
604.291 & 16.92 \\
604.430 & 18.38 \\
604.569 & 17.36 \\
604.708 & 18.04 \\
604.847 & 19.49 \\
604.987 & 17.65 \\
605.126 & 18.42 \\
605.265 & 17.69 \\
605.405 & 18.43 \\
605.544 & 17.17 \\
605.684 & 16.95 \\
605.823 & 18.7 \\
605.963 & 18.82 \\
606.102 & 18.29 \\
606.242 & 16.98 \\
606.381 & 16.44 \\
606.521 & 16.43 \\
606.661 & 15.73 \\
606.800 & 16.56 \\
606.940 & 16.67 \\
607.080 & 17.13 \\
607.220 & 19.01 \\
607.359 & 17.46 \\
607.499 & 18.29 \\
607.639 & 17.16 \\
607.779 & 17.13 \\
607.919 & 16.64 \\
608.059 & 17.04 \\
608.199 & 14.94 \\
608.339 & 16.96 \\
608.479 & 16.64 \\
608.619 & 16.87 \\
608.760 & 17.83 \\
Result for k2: 1.8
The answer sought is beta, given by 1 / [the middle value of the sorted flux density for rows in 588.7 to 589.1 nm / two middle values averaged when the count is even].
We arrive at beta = 0.1053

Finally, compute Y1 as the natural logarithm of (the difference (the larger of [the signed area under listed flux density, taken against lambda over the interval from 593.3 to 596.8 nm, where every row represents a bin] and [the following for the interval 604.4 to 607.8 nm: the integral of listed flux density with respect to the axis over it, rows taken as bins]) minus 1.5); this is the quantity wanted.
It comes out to 4.11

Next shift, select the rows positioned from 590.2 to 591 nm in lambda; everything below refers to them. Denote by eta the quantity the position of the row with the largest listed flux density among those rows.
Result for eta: 590.399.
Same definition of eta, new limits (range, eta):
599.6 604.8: 601.099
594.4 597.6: 596.686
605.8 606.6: 605.963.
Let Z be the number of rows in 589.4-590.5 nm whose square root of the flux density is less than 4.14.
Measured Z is 6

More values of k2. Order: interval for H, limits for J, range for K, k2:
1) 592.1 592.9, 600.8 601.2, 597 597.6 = 0.6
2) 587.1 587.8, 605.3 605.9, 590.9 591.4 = 5.0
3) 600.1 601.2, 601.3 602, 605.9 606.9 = 5.2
